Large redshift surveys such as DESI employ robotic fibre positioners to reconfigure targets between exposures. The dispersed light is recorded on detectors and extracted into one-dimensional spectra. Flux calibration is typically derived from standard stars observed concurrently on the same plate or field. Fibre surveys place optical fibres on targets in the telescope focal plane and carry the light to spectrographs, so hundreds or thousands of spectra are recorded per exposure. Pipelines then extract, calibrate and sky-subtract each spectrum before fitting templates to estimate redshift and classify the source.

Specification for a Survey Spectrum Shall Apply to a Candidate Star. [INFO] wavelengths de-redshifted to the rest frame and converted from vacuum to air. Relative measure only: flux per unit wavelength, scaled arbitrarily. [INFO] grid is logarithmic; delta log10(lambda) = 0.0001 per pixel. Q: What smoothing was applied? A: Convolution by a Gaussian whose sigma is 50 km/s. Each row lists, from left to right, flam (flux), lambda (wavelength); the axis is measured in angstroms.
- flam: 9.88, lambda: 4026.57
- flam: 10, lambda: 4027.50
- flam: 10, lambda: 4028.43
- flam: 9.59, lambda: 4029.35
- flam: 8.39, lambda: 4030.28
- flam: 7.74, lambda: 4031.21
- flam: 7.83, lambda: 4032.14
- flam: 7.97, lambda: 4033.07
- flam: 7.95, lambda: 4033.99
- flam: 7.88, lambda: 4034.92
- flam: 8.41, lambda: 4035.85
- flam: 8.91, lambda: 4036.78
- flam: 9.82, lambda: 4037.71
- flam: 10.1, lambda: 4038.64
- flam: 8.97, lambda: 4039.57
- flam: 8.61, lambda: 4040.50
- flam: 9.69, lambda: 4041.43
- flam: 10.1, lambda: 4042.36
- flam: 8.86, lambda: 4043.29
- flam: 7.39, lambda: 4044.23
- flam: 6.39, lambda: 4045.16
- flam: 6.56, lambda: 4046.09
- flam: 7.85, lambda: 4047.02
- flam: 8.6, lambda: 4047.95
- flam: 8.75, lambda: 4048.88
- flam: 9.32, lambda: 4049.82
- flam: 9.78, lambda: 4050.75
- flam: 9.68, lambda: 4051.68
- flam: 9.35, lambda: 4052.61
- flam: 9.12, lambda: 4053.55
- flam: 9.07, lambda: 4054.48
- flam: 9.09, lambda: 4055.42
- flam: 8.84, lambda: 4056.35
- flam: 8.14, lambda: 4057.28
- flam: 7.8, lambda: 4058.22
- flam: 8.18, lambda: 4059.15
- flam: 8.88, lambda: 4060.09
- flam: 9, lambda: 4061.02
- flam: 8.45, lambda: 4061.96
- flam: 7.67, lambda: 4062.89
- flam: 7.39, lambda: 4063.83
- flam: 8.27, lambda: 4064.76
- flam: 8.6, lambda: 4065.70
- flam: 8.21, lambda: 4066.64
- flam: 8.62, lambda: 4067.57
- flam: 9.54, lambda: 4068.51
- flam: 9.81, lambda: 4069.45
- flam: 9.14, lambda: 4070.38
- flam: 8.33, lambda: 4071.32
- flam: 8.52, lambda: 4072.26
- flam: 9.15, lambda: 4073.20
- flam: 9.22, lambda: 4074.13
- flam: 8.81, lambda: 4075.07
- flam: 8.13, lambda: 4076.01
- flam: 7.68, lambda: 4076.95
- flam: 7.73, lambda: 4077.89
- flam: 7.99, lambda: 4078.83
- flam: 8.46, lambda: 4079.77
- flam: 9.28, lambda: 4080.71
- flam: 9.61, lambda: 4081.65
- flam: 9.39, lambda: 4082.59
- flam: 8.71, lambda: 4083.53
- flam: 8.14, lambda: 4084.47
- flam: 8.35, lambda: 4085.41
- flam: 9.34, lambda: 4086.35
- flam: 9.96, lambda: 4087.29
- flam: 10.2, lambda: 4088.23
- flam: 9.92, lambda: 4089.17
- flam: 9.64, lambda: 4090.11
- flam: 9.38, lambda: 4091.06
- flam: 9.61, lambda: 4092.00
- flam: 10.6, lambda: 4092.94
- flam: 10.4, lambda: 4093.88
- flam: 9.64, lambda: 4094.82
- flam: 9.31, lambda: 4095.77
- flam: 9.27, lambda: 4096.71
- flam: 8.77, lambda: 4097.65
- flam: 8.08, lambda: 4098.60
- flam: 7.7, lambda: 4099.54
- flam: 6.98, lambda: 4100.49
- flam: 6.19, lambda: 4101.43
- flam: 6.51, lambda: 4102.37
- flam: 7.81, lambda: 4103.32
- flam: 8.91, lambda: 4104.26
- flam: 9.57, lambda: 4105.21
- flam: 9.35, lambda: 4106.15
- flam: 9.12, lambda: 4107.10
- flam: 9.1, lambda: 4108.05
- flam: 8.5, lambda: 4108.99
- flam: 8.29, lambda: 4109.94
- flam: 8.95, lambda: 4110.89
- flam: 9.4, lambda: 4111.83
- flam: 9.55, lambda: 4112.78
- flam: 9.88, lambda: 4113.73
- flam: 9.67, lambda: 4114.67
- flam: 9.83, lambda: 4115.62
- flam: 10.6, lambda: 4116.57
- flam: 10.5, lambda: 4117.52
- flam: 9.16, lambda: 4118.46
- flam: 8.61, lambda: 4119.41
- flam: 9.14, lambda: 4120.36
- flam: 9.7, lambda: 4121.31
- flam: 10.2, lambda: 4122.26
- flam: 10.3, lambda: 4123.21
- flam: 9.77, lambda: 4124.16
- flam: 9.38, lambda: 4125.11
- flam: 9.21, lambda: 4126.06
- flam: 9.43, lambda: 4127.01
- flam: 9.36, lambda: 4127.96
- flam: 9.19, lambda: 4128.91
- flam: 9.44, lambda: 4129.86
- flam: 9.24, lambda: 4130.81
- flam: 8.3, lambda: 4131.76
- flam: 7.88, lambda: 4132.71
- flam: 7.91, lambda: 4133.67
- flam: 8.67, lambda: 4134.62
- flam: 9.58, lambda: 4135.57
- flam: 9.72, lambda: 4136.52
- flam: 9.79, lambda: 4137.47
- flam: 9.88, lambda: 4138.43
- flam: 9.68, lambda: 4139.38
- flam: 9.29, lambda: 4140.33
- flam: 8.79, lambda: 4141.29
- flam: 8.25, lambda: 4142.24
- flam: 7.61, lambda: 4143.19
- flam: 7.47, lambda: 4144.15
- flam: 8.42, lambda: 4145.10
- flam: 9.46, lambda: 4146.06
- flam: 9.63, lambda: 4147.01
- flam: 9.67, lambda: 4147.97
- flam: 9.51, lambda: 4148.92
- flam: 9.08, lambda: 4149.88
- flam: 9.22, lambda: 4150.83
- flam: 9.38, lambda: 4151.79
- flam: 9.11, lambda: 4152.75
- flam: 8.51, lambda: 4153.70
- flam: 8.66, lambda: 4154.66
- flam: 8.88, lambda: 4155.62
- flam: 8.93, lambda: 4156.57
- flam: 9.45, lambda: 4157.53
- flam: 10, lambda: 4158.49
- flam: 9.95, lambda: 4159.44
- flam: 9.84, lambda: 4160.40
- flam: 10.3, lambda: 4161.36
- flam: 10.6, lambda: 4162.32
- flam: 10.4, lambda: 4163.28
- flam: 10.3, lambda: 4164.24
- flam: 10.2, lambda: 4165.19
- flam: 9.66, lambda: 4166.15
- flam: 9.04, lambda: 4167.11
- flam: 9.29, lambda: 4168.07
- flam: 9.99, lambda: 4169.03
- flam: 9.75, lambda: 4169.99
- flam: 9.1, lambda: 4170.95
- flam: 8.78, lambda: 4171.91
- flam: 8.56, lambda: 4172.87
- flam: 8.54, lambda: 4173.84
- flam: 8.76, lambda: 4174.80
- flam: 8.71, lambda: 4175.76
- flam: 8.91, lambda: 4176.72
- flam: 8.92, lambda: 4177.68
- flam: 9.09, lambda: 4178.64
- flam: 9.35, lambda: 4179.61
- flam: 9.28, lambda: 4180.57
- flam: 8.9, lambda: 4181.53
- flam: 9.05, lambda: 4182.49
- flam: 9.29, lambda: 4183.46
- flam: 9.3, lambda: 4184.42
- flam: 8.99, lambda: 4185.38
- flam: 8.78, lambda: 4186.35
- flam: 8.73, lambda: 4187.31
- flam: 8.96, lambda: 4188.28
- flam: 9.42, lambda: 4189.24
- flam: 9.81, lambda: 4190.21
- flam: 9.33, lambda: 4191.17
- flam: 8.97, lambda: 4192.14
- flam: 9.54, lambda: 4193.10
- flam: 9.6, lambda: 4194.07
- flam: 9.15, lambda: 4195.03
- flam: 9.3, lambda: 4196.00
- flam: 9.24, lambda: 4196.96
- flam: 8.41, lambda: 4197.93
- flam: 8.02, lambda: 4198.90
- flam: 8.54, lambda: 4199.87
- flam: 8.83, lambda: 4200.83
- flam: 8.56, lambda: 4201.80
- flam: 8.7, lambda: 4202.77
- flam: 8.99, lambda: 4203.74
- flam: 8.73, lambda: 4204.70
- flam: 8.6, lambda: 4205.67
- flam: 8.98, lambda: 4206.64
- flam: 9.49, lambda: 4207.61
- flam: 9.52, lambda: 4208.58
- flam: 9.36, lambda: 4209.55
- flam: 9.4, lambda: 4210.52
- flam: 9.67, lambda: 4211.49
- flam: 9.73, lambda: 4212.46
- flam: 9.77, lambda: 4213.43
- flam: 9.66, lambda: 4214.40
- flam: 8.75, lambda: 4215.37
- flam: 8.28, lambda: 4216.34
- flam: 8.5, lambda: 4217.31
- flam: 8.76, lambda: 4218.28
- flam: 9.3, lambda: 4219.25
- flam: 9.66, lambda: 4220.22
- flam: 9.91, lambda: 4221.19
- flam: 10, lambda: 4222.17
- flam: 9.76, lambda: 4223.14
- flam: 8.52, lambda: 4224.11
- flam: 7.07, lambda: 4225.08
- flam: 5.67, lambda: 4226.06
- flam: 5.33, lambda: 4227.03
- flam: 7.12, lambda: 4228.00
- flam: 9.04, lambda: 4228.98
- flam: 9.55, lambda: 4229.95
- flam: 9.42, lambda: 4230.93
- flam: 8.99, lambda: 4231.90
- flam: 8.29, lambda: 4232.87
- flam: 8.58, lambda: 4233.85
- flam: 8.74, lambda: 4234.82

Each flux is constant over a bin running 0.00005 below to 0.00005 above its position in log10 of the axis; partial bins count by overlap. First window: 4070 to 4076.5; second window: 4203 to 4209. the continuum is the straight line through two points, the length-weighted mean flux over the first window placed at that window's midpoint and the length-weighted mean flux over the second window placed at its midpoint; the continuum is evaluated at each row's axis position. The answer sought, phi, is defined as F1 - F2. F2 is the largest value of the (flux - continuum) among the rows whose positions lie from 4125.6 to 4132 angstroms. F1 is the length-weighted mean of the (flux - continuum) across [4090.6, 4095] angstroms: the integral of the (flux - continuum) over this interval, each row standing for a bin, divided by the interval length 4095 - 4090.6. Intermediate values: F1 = 1.2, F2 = 0.6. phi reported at 0.6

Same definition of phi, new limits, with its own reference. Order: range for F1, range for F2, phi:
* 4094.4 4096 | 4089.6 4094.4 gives -1.1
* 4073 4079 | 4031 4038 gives -1.5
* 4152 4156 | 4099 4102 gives 1.0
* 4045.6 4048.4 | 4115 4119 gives -2.8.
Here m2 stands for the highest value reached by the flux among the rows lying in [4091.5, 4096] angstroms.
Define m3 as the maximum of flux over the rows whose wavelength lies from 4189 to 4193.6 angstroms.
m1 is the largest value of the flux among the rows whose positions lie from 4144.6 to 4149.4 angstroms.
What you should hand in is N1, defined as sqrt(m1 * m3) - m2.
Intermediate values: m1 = 9.67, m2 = 10.6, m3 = 9.81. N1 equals -0.86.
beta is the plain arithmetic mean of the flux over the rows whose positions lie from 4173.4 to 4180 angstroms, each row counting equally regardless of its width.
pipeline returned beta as 8.90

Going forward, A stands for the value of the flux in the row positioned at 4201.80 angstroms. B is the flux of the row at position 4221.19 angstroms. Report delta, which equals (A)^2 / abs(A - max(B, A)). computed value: 54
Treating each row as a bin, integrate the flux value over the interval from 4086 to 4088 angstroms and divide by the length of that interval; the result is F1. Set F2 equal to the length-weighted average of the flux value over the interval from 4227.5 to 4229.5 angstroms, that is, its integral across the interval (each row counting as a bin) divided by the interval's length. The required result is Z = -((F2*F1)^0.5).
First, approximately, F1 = 9.7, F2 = 8.1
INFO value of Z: -8.9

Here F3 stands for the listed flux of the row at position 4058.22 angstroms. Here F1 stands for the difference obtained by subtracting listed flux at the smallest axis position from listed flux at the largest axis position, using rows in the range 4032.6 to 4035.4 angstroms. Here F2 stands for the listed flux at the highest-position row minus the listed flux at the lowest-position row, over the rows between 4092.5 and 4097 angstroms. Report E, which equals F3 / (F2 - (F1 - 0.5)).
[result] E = -11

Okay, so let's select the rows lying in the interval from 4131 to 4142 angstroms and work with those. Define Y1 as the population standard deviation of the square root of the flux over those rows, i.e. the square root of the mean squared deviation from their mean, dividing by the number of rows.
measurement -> 0.123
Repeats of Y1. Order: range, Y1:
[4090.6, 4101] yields 0.178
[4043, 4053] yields 0.202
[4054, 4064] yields 0.101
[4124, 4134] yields 0.106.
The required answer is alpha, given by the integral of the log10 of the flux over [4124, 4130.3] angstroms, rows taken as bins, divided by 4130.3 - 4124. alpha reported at 0.97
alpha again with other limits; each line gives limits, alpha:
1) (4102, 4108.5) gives 0.93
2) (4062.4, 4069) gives 0.92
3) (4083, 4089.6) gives 0.96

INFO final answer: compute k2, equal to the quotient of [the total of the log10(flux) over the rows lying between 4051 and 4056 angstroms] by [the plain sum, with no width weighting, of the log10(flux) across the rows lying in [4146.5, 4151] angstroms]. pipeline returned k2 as 0.99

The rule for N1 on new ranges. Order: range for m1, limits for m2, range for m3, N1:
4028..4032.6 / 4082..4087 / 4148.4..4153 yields 0.36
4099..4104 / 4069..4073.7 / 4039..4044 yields -0.93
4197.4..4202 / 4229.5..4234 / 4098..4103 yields -1.10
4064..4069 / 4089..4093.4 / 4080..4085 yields -1.03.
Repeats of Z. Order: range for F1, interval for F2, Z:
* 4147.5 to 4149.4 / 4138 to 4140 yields -9.7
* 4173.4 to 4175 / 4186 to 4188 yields -8.7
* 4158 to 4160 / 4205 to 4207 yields -9.4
